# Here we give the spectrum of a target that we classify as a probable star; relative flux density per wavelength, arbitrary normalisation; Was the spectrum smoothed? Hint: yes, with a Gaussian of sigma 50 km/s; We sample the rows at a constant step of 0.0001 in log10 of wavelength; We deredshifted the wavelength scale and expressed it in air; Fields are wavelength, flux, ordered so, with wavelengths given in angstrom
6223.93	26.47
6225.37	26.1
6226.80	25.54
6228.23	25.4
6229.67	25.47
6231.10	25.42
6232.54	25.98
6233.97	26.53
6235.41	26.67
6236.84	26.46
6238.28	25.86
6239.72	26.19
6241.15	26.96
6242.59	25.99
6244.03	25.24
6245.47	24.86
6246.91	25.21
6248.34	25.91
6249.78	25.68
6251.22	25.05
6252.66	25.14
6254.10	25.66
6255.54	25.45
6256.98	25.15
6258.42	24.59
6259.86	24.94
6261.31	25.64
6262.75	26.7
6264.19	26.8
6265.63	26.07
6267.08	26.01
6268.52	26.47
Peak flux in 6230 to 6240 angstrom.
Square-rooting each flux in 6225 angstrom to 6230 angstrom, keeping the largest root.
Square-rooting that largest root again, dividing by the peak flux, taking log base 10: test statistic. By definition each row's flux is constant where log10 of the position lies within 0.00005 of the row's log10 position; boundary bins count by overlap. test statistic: -1.07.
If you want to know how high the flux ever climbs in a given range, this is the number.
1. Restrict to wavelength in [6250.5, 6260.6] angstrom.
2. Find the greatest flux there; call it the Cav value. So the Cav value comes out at 25.66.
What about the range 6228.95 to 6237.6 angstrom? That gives 26.67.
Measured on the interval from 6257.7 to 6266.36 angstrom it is 26.8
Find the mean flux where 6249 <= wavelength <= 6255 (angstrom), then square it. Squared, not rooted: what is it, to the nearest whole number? 644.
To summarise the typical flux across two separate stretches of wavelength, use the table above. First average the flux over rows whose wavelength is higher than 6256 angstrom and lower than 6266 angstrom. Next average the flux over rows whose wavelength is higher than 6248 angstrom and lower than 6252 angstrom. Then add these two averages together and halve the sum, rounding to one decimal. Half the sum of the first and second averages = 25.6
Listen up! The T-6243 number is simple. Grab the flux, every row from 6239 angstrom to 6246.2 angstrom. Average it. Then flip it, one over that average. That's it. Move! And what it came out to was 0.0387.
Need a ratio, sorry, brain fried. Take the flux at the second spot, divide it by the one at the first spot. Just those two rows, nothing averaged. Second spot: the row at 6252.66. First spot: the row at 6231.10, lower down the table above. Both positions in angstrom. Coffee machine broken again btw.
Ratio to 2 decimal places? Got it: 0.99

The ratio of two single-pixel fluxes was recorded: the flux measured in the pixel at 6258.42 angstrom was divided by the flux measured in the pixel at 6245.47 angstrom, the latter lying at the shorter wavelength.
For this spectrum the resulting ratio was 0.99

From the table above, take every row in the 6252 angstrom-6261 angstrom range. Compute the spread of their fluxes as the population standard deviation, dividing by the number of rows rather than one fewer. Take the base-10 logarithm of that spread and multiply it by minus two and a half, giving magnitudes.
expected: 1.2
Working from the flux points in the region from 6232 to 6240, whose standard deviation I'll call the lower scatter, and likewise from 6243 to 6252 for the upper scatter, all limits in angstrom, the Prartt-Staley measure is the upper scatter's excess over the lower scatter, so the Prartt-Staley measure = 0.07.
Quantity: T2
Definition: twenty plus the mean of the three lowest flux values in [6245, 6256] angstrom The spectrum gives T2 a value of 45.0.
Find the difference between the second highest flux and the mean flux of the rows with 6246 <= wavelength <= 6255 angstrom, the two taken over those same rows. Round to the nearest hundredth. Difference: 0.24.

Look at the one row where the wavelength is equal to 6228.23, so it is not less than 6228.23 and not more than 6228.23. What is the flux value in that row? 25.4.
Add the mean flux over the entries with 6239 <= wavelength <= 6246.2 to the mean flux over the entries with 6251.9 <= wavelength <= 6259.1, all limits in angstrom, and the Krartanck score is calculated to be 51.0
